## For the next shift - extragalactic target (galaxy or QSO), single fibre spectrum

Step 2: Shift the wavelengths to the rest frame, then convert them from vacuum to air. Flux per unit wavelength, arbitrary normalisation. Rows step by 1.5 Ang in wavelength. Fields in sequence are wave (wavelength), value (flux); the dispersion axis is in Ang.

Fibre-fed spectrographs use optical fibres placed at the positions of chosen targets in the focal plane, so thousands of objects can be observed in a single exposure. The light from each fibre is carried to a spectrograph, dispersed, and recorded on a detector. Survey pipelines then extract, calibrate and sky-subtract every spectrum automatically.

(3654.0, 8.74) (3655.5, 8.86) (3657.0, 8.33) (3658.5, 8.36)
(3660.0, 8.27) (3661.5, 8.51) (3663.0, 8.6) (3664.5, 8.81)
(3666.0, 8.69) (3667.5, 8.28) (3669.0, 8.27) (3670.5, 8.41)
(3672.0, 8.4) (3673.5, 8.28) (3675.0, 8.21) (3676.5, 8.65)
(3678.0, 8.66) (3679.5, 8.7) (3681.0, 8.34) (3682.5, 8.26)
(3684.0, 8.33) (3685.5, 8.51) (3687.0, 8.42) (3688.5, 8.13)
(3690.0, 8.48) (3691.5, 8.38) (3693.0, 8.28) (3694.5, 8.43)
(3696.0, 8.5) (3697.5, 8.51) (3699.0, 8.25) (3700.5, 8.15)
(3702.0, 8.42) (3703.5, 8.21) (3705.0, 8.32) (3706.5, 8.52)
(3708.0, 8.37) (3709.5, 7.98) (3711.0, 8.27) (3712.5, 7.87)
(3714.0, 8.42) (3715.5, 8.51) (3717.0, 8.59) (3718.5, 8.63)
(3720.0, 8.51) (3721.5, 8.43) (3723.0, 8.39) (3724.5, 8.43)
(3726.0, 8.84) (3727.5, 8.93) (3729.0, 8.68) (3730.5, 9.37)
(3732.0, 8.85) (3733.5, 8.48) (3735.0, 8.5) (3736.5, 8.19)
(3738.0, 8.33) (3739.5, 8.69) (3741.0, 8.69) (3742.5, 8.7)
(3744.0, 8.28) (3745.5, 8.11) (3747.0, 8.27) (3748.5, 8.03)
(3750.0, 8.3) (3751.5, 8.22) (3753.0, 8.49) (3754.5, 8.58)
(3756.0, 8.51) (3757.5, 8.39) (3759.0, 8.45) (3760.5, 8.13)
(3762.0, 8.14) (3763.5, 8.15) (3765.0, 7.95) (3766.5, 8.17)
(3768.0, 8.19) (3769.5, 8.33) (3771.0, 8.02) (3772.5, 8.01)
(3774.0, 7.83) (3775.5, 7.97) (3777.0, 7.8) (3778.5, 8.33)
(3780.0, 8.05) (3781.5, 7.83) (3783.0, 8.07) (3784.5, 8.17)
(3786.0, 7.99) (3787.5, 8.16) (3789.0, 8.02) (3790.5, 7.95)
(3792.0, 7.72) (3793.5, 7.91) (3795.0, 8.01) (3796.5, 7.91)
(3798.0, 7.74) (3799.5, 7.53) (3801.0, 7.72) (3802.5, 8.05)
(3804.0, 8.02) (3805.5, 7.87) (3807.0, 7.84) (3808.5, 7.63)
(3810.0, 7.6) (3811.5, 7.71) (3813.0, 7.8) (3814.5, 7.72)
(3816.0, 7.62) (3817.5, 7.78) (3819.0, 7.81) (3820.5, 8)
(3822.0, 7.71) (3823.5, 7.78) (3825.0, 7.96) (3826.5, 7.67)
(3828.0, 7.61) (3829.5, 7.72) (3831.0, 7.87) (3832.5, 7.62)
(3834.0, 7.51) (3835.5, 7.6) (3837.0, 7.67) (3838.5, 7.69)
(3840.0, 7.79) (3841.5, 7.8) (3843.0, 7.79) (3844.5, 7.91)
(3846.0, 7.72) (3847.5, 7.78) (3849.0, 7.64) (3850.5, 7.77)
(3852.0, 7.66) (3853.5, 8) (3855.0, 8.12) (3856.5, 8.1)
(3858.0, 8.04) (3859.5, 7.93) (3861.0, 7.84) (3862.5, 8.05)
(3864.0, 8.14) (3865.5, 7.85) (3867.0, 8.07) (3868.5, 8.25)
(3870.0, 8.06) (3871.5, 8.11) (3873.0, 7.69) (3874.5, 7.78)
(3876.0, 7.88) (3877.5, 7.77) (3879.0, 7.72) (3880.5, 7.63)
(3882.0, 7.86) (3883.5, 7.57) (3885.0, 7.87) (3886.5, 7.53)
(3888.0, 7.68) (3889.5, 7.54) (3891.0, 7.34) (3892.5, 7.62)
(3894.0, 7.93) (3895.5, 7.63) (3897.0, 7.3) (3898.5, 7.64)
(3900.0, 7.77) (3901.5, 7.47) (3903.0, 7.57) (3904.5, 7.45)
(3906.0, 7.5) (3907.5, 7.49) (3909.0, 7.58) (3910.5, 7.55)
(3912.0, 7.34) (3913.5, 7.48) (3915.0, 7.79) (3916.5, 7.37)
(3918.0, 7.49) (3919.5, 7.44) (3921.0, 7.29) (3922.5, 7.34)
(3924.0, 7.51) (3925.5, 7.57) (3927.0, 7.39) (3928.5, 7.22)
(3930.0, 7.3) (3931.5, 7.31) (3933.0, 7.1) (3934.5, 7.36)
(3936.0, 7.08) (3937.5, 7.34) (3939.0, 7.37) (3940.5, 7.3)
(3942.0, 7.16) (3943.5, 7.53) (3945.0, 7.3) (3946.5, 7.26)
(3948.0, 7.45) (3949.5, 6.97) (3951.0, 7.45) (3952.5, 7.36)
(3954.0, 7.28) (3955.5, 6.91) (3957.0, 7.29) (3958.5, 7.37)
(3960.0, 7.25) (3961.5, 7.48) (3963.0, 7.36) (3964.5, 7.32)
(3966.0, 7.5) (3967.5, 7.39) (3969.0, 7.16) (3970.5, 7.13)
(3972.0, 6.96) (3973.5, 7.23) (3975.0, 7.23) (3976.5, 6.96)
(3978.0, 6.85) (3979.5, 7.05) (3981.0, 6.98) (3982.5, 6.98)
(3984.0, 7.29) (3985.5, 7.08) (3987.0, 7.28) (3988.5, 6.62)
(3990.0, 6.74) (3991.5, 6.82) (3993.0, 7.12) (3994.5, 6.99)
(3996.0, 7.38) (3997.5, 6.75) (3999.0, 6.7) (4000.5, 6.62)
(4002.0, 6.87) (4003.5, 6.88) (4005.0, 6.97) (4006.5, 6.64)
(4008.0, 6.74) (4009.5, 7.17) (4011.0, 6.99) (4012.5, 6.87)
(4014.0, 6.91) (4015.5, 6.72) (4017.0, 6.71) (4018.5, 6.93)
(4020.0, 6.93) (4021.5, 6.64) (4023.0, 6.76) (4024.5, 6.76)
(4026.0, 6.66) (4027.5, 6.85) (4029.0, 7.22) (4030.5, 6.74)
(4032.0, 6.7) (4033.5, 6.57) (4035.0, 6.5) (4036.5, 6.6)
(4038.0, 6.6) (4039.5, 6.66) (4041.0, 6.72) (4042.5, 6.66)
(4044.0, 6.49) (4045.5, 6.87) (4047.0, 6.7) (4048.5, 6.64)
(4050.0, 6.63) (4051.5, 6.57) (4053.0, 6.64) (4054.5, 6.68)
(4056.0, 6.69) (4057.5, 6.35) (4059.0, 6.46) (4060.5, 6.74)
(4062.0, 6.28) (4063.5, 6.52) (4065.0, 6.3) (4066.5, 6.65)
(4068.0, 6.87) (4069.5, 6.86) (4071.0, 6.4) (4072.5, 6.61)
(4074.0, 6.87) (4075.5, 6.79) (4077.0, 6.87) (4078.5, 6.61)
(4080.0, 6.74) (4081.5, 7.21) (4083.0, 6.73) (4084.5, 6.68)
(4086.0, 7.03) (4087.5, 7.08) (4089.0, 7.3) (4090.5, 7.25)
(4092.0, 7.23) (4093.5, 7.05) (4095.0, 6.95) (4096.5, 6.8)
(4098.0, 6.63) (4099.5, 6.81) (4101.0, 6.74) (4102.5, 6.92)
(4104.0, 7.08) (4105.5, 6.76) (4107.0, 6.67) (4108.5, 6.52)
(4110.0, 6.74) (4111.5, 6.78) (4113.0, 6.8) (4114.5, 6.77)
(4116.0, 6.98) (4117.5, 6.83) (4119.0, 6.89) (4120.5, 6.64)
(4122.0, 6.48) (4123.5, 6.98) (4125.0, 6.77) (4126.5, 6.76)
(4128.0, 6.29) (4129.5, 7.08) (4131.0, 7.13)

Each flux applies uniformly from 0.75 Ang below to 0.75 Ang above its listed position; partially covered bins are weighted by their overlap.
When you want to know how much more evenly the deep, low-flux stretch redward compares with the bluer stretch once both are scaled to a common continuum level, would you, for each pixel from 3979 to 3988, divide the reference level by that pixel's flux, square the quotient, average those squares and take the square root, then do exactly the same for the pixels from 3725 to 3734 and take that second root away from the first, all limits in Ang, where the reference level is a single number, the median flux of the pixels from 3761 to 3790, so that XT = 0.22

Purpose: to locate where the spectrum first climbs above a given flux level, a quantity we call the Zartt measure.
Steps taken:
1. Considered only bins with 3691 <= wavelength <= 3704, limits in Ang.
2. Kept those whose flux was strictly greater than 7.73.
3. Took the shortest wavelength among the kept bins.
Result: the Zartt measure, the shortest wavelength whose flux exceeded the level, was 3691.5 Ang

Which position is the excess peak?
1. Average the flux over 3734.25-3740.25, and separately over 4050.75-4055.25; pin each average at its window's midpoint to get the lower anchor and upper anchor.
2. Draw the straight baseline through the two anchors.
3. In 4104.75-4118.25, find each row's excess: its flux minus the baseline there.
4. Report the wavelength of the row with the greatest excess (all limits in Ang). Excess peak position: 4116.0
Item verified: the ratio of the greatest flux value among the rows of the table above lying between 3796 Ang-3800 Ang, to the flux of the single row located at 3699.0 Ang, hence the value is 0.96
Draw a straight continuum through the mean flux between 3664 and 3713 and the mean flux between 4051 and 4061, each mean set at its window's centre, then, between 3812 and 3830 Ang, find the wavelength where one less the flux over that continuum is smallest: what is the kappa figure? 3820.5 Ang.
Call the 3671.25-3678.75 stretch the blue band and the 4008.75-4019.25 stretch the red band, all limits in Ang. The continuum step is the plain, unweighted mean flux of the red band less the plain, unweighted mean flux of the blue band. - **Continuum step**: -1.5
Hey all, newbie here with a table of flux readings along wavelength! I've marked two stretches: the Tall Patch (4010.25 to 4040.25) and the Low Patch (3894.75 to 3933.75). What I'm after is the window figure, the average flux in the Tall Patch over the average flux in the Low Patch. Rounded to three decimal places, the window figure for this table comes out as 0.907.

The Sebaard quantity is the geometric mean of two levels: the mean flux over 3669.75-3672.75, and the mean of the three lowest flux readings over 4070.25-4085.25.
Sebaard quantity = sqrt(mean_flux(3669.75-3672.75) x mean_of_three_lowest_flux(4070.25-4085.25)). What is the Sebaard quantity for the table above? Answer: 7.4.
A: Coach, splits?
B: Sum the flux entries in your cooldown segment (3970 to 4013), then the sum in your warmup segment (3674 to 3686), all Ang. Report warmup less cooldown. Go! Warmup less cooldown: -134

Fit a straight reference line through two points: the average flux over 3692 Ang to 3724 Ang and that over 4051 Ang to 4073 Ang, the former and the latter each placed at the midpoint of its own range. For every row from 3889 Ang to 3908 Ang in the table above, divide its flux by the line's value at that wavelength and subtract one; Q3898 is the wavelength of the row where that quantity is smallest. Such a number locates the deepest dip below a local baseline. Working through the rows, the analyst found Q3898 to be 3897.0 Ang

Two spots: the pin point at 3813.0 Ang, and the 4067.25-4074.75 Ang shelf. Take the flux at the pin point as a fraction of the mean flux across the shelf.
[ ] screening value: 1.16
